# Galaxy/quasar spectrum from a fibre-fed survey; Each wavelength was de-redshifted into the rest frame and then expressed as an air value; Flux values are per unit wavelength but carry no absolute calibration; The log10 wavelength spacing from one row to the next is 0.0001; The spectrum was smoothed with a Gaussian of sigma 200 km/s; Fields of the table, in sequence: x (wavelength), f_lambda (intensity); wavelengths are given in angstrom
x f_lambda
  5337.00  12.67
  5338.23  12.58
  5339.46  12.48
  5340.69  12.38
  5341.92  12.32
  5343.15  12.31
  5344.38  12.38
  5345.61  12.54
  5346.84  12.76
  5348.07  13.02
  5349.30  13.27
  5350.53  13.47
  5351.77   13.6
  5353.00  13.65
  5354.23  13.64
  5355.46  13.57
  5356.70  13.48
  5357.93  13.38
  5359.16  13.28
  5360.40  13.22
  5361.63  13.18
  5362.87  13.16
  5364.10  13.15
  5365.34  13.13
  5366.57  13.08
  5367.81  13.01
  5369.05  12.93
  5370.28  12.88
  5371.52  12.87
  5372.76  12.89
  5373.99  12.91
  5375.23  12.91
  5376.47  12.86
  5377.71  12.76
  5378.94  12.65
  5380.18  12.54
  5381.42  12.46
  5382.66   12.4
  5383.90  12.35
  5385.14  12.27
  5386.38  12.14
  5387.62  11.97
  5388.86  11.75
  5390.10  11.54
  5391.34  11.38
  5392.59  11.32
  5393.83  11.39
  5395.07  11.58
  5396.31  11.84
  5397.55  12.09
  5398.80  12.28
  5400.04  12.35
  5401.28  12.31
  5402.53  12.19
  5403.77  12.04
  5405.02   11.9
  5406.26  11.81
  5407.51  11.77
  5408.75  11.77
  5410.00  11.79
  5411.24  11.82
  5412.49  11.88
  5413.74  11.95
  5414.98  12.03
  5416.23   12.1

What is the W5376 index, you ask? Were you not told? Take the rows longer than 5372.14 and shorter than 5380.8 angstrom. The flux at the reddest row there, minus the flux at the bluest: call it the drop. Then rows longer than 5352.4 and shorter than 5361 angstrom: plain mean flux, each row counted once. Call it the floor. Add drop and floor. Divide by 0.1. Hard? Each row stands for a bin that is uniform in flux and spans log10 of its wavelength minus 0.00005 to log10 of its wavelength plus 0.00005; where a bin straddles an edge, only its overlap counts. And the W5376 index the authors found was 131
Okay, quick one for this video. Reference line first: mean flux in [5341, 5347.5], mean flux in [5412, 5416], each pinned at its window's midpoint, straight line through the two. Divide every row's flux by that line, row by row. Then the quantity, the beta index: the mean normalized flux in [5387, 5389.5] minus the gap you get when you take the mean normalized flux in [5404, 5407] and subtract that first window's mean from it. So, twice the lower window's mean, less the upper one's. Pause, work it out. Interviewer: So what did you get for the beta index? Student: 0.97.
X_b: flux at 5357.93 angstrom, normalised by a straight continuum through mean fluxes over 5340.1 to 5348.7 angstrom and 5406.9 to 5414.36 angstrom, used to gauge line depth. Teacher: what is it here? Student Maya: 1.08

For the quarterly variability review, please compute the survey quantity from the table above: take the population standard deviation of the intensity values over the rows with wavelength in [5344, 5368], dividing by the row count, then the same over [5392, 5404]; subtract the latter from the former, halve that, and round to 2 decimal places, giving -0.01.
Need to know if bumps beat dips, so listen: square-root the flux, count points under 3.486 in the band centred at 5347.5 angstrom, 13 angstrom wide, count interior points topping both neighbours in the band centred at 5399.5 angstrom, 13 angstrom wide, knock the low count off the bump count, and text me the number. 1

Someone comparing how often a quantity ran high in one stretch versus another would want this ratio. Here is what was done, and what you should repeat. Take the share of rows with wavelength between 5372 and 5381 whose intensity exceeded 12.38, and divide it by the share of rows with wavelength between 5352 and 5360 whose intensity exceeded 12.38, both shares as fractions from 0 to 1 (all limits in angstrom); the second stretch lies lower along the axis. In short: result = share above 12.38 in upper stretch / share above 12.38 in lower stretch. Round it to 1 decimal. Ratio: 1.0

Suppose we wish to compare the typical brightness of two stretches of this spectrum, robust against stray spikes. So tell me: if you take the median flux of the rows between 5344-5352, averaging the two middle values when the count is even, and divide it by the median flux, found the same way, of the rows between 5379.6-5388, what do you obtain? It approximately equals 1.05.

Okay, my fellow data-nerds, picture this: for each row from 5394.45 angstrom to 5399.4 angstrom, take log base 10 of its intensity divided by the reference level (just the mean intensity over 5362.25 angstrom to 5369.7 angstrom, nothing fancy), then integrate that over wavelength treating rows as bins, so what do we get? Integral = -0.20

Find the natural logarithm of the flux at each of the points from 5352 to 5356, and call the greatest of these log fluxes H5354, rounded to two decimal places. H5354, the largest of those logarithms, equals 2.61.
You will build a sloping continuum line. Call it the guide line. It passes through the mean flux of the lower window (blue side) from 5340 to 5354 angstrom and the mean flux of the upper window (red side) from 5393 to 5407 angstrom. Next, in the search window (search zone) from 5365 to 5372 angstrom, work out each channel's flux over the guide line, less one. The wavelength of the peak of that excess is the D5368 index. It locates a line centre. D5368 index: 5365.34 angstrom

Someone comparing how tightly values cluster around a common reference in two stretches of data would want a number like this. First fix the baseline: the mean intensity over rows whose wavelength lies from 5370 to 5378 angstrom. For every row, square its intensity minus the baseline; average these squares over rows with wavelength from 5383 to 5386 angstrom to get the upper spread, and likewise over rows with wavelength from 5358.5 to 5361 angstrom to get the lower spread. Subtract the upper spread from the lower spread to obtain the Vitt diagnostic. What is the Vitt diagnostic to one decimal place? -0.2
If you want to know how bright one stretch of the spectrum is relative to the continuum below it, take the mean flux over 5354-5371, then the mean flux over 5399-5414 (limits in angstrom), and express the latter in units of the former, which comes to 0.91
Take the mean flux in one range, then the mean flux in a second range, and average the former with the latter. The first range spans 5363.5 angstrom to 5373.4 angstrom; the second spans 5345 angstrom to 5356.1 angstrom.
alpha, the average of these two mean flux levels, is 13.1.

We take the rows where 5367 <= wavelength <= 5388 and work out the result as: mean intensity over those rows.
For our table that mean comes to 12.6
